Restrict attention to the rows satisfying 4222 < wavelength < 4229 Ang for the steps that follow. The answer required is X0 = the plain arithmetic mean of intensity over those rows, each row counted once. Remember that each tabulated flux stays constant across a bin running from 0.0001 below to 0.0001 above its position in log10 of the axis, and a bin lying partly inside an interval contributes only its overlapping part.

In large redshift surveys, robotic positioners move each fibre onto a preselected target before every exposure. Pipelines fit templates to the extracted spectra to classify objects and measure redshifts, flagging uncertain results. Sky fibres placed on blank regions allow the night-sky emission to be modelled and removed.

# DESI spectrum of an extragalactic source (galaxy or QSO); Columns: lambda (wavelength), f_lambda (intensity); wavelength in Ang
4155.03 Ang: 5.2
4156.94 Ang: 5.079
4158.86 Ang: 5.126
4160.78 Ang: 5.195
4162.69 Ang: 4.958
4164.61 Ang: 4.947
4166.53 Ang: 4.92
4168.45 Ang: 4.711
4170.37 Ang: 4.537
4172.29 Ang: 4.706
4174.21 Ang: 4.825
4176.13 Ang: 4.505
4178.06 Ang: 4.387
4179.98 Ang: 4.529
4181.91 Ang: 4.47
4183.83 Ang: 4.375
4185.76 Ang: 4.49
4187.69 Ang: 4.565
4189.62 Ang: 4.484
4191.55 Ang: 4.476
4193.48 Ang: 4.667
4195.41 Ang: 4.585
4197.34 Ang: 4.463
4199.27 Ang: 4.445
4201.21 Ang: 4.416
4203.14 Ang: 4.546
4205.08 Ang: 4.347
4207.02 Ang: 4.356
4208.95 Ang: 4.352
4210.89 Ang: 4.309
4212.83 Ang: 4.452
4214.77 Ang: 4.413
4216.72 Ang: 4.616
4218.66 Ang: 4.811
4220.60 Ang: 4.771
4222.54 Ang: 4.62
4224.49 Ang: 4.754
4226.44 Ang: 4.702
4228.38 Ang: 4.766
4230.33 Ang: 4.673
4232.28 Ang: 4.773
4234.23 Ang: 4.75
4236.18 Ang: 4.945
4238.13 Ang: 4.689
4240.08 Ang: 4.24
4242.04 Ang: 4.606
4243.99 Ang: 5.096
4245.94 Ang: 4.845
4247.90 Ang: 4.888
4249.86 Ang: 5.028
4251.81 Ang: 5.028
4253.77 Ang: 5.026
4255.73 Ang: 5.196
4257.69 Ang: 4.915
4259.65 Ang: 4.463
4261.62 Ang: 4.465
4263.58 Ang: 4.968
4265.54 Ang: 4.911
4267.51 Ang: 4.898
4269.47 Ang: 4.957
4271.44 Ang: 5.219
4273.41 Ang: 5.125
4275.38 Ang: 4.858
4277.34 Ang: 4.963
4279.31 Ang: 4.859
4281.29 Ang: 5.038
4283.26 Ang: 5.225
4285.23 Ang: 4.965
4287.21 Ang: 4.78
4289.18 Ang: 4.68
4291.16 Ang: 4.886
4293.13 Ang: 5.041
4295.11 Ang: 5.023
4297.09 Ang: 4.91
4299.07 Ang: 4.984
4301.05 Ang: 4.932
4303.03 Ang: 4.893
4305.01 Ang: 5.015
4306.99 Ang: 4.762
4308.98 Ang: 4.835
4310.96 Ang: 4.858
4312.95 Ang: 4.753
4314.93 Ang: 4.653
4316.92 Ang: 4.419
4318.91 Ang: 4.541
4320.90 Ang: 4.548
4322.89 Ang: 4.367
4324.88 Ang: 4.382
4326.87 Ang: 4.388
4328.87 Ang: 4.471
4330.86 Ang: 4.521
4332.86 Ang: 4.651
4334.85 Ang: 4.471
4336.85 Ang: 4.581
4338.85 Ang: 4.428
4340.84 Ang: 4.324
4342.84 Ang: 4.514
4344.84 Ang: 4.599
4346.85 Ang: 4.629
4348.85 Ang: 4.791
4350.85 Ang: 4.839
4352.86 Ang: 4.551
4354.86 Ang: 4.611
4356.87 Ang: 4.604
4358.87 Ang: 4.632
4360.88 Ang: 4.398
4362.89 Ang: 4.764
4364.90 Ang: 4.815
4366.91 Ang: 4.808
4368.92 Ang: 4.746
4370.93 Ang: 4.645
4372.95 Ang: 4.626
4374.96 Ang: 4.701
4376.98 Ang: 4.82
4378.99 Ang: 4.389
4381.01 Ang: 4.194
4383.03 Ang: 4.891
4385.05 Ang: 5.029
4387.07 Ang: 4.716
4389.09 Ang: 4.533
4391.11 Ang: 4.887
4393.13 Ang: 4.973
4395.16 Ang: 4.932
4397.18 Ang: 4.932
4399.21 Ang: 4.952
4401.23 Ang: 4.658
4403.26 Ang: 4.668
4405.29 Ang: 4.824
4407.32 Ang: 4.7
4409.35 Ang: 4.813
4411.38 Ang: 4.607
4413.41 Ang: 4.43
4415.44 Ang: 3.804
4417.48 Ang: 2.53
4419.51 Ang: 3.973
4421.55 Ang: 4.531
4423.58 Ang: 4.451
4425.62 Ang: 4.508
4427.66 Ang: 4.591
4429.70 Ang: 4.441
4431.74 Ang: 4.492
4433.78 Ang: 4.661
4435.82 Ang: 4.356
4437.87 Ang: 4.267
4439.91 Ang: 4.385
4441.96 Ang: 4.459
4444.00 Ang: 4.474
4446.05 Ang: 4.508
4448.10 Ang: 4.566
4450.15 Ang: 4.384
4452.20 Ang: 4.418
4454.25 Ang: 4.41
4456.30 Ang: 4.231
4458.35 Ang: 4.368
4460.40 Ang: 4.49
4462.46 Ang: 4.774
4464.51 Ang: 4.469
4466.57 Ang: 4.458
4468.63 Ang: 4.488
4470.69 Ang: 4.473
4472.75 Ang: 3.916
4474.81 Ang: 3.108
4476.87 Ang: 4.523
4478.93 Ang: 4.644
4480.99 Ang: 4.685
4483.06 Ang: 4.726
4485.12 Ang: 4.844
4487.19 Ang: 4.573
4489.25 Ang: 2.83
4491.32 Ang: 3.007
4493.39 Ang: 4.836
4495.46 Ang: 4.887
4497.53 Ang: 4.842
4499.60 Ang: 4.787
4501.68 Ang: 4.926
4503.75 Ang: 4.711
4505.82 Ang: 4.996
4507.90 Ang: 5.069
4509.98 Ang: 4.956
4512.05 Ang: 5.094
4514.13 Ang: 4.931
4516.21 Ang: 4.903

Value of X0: 4.71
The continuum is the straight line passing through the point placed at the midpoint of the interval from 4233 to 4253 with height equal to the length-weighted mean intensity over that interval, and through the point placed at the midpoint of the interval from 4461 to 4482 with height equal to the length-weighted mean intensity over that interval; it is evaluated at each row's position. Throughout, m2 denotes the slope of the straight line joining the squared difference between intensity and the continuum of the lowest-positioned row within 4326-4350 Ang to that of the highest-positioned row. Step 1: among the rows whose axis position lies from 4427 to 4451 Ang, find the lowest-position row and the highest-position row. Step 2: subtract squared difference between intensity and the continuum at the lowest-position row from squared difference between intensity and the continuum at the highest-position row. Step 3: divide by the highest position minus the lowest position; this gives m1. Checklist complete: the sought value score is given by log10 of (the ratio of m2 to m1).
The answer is 0.2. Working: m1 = -0.0010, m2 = -0.001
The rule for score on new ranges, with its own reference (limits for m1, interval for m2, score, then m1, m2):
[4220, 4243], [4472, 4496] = 0.6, 0.0017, 0.006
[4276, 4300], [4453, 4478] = 0.0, 0.0015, 0.001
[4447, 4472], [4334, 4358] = 0.3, -0.0006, -0.001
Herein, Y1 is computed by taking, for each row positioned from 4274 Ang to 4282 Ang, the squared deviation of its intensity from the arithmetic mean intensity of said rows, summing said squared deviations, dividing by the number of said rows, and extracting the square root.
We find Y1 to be 0.076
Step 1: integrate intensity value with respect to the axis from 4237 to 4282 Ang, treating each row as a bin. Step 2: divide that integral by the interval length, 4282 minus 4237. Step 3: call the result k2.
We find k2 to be 4.88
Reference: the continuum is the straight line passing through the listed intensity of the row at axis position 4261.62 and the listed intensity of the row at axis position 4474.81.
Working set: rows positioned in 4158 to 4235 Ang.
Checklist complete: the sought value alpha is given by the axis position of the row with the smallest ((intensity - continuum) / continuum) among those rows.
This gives 4178.06 Ang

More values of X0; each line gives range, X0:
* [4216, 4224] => 4.70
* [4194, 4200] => 4.50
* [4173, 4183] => 4.54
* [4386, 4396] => 4.81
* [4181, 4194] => 4.50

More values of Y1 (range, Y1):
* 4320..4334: 0.097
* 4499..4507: 0.112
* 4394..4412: 0.126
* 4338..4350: 0.149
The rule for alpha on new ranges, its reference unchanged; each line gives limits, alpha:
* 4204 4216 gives 4210.89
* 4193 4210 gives 4205.08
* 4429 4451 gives 4437.87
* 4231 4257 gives 4240.08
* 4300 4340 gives 4322.89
